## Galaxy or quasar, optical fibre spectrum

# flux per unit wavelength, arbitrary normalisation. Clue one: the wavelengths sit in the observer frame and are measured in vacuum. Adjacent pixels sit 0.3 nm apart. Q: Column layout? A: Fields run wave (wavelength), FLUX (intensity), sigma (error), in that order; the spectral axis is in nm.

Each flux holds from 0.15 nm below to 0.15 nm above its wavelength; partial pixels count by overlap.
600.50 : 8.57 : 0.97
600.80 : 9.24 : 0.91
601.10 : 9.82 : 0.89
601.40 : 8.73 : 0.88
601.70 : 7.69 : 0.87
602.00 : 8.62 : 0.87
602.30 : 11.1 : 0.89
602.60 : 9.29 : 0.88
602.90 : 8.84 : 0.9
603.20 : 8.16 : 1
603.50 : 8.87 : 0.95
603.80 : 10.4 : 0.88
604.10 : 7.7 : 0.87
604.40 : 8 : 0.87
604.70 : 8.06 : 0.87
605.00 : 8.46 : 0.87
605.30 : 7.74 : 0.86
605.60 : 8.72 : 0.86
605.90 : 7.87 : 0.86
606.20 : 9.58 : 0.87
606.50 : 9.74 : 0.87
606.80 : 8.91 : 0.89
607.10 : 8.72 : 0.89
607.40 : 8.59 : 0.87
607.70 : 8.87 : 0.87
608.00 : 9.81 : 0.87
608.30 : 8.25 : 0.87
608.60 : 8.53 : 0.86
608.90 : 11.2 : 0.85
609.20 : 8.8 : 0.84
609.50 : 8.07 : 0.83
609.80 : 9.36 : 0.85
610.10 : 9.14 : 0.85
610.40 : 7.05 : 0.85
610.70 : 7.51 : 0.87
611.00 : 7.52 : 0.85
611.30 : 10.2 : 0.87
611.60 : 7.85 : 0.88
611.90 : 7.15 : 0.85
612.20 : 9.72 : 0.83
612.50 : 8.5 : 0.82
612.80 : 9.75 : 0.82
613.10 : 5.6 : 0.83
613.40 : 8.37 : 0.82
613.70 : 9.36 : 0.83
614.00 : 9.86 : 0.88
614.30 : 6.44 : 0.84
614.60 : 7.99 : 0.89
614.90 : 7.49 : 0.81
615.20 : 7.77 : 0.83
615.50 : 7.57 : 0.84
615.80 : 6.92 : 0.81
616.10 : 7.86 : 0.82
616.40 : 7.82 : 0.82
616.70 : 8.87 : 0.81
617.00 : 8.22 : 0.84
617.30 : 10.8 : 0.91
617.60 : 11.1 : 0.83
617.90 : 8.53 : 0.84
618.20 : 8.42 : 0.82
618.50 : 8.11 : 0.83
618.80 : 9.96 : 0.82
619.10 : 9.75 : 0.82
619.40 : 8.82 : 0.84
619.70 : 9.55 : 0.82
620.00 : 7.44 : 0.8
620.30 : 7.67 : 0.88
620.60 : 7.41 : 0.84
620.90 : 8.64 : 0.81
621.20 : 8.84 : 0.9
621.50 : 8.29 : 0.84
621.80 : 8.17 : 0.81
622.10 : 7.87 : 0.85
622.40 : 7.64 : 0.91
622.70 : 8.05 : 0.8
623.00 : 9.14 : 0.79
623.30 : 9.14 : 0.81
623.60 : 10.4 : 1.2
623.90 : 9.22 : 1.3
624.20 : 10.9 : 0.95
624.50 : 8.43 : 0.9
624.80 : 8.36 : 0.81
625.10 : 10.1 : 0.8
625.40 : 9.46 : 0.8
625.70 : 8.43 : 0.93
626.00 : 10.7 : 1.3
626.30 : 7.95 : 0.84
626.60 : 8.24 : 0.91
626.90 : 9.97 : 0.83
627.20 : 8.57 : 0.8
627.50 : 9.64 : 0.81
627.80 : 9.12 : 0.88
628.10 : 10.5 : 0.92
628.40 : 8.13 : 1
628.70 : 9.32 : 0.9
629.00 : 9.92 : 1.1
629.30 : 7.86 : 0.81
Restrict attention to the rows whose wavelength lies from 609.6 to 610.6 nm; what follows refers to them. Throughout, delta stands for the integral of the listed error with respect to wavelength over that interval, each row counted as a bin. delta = 0.85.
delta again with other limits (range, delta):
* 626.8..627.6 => 0.65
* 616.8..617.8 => 0.86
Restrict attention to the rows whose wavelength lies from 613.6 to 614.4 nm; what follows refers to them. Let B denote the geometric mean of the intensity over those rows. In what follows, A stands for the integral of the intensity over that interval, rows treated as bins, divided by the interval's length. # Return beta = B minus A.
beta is -0.23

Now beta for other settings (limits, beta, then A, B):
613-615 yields -0.20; 7.9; 7.7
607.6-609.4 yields -0.03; 9.2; 9.2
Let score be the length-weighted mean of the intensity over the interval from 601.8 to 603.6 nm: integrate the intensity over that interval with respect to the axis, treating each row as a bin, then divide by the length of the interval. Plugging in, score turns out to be 9.1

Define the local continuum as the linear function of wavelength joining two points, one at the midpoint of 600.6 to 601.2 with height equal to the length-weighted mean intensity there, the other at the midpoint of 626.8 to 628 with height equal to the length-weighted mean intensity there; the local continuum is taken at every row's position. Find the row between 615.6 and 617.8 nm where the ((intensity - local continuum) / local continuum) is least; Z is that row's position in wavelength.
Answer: 615.80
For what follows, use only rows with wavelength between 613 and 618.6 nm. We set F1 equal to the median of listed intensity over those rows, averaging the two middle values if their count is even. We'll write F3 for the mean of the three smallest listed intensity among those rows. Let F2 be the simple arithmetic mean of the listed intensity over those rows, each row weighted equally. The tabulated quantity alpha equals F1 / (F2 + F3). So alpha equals 0.56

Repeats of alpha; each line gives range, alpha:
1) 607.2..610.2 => 0.51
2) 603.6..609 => 0.52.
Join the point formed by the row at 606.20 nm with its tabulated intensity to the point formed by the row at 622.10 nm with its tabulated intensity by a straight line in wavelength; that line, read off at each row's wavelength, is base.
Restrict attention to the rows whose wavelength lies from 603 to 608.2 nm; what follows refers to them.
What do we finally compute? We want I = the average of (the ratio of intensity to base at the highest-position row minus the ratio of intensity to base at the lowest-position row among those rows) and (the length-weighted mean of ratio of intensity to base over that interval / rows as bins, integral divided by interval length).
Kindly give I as 0.56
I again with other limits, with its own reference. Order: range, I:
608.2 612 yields 0.42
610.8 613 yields 0.61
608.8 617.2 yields 0.35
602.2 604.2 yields 0.30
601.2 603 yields 0.47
